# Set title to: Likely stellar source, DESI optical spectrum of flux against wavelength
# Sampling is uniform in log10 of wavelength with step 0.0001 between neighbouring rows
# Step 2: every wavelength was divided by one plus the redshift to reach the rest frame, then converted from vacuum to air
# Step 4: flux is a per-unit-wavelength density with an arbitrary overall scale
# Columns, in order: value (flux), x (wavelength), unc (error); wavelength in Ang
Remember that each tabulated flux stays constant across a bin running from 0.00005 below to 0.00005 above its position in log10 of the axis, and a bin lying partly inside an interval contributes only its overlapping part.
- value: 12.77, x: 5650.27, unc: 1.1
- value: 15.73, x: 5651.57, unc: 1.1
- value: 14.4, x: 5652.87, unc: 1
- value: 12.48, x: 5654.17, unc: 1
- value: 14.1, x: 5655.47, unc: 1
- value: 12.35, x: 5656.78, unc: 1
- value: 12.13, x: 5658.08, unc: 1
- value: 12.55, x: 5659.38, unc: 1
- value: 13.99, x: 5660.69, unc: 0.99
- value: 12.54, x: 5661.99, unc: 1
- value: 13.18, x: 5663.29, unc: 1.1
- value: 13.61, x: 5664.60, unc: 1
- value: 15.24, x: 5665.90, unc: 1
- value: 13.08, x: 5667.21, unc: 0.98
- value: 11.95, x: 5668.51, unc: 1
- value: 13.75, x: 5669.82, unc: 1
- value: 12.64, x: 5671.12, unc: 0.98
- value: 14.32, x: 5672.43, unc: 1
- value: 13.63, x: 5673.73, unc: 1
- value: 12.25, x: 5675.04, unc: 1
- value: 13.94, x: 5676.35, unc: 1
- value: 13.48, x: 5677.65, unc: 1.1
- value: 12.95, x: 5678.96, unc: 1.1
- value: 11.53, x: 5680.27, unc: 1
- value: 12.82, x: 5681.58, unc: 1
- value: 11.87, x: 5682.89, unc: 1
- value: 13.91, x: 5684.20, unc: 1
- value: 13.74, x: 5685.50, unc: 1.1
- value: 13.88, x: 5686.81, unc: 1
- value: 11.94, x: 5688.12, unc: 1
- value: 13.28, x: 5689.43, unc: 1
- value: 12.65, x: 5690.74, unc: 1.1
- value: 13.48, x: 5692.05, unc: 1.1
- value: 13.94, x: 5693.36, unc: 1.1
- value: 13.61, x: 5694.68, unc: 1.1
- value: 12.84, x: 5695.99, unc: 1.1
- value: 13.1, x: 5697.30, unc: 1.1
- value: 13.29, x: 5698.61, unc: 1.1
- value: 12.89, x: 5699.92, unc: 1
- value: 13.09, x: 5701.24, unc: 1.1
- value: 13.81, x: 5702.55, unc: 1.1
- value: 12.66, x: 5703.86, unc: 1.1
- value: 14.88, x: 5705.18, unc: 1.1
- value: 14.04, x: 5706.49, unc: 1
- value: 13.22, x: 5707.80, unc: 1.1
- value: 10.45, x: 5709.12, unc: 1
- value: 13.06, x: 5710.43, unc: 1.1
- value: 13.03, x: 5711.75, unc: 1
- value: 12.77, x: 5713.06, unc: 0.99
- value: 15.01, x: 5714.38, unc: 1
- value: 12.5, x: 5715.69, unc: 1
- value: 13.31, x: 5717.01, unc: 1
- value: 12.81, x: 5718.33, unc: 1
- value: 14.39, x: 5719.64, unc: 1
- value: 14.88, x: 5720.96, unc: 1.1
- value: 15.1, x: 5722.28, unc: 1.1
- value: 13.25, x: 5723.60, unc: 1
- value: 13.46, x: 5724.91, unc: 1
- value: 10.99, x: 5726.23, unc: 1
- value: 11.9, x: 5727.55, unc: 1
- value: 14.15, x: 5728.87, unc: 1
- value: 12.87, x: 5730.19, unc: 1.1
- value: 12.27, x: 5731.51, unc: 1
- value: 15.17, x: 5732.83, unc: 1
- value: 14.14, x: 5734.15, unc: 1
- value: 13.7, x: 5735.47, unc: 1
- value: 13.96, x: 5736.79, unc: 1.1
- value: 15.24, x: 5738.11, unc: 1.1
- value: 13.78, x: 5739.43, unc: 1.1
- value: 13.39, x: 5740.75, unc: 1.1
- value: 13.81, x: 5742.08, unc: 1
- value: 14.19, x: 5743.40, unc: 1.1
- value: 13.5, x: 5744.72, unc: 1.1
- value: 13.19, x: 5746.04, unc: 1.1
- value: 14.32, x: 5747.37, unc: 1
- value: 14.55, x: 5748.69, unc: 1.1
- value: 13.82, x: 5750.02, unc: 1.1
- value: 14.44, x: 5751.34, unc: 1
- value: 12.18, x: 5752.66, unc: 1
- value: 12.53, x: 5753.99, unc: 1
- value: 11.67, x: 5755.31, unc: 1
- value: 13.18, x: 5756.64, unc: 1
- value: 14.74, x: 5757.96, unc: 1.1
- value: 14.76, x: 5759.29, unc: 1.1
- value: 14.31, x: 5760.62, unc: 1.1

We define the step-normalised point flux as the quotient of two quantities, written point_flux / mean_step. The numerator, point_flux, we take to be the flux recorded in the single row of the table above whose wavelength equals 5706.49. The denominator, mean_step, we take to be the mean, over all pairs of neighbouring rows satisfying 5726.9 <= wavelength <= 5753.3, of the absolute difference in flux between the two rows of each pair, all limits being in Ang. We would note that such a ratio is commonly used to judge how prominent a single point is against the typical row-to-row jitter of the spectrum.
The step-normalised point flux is 14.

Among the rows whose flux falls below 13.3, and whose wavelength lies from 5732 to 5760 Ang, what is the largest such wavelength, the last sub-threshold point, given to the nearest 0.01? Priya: 5756.64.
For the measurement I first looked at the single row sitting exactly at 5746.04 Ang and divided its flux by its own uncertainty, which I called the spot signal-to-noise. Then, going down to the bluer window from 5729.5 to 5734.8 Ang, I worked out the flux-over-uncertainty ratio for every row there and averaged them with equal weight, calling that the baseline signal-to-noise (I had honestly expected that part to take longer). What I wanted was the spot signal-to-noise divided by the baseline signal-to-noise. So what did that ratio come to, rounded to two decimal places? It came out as 0.90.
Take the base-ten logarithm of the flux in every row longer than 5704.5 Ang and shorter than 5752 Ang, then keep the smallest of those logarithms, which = 1.02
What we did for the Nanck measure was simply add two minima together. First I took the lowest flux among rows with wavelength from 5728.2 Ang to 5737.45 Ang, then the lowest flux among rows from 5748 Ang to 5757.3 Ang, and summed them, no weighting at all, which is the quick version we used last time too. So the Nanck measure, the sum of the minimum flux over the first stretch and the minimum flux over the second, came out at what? 23.9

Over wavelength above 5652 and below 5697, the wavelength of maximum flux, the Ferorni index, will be 5665.90 Ang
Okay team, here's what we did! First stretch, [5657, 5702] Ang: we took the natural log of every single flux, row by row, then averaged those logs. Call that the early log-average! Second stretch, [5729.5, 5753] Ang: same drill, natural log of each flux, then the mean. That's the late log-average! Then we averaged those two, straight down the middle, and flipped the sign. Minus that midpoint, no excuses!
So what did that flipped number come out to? -2.60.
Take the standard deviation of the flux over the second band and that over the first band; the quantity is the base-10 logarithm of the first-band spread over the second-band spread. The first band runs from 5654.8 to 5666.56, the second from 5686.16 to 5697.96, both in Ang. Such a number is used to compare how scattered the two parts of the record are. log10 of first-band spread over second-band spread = 0.2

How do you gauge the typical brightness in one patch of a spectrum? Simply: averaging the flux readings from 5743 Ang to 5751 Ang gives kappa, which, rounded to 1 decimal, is 13.9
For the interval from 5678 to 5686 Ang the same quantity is 12.8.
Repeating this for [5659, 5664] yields 13.1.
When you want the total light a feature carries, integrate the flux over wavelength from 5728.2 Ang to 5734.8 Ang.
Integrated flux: 90.5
